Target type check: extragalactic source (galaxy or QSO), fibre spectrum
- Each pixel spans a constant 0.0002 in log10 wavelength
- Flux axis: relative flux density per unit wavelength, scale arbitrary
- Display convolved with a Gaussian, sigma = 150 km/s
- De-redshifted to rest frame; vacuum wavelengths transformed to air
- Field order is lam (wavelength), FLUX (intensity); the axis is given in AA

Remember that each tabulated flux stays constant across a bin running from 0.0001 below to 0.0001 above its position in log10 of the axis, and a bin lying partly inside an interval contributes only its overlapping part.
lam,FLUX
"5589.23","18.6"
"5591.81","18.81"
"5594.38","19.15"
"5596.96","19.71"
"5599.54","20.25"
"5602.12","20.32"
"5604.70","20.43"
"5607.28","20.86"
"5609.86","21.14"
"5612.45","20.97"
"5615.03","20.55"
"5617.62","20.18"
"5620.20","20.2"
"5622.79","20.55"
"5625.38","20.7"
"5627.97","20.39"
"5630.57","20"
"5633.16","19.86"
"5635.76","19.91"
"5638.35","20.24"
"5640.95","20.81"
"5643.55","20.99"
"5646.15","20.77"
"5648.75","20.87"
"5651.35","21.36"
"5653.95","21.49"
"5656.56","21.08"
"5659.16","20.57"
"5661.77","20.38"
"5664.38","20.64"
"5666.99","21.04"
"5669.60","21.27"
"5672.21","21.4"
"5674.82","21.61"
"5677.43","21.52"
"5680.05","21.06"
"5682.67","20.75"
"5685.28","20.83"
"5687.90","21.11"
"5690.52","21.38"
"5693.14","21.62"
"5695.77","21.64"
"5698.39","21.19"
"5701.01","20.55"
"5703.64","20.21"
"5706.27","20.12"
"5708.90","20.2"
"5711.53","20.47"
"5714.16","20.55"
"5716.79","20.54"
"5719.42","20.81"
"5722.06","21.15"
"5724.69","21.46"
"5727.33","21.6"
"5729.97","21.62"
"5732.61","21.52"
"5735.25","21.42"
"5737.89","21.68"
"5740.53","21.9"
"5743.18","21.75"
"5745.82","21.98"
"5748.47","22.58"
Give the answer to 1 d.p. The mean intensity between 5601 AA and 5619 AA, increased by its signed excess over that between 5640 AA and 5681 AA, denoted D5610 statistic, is 20.2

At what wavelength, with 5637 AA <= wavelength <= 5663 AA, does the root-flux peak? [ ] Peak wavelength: 5653.95 AA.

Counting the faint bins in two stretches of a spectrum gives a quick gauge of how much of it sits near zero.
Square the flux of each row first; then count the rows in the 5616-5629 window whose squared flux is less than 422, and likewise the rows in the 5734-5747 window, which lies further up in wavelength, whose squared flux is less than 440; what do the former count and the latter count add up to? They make 3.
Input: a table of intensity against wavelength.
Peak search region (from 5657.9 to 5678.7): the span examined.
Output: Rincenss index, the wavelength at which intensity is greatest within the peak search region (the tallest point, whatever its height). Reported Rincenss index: 5674.82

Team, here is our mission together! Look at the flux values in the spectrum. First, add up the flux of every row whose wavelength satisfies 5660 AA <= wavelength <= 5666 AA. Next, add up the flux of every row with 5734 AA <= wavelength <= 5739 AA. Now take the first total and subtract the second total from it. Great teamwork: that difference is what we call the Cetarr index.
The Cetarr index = -2.1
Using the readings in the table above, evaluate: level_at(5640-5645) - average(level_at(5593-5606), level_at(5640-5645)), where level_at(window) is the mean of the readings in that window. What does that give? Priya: 0.46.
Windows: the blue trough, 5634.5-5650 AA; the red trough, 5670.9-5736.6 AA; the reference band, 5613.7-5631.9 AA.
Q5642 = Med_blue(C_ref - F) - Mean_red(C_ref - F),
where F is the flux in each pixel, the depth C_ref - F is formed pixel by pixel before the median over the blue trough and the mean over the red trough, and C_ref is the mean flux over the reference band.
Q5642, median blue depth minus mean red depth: 0.3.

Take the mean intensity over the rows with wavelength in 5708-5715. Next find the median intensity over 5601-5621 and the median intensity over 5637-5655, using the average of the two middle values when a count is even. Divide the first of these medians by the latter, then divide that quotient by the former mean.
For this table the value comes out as 0.0481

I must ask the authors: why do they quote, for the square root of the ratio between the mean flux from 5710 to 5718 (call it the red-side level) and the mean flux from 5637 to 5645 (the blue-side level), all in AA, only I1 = 0.996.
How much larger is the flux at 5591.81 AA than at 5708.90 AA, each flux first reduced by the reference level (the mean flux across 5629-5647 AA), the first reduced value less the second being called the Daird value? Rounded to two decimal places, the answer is -1.39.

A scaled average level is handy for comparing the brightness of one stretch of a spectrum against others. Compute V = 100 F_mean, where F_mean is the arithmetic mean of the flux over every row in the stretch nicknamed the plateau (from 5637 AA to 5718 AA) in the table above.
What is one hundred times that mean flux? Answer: 2091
